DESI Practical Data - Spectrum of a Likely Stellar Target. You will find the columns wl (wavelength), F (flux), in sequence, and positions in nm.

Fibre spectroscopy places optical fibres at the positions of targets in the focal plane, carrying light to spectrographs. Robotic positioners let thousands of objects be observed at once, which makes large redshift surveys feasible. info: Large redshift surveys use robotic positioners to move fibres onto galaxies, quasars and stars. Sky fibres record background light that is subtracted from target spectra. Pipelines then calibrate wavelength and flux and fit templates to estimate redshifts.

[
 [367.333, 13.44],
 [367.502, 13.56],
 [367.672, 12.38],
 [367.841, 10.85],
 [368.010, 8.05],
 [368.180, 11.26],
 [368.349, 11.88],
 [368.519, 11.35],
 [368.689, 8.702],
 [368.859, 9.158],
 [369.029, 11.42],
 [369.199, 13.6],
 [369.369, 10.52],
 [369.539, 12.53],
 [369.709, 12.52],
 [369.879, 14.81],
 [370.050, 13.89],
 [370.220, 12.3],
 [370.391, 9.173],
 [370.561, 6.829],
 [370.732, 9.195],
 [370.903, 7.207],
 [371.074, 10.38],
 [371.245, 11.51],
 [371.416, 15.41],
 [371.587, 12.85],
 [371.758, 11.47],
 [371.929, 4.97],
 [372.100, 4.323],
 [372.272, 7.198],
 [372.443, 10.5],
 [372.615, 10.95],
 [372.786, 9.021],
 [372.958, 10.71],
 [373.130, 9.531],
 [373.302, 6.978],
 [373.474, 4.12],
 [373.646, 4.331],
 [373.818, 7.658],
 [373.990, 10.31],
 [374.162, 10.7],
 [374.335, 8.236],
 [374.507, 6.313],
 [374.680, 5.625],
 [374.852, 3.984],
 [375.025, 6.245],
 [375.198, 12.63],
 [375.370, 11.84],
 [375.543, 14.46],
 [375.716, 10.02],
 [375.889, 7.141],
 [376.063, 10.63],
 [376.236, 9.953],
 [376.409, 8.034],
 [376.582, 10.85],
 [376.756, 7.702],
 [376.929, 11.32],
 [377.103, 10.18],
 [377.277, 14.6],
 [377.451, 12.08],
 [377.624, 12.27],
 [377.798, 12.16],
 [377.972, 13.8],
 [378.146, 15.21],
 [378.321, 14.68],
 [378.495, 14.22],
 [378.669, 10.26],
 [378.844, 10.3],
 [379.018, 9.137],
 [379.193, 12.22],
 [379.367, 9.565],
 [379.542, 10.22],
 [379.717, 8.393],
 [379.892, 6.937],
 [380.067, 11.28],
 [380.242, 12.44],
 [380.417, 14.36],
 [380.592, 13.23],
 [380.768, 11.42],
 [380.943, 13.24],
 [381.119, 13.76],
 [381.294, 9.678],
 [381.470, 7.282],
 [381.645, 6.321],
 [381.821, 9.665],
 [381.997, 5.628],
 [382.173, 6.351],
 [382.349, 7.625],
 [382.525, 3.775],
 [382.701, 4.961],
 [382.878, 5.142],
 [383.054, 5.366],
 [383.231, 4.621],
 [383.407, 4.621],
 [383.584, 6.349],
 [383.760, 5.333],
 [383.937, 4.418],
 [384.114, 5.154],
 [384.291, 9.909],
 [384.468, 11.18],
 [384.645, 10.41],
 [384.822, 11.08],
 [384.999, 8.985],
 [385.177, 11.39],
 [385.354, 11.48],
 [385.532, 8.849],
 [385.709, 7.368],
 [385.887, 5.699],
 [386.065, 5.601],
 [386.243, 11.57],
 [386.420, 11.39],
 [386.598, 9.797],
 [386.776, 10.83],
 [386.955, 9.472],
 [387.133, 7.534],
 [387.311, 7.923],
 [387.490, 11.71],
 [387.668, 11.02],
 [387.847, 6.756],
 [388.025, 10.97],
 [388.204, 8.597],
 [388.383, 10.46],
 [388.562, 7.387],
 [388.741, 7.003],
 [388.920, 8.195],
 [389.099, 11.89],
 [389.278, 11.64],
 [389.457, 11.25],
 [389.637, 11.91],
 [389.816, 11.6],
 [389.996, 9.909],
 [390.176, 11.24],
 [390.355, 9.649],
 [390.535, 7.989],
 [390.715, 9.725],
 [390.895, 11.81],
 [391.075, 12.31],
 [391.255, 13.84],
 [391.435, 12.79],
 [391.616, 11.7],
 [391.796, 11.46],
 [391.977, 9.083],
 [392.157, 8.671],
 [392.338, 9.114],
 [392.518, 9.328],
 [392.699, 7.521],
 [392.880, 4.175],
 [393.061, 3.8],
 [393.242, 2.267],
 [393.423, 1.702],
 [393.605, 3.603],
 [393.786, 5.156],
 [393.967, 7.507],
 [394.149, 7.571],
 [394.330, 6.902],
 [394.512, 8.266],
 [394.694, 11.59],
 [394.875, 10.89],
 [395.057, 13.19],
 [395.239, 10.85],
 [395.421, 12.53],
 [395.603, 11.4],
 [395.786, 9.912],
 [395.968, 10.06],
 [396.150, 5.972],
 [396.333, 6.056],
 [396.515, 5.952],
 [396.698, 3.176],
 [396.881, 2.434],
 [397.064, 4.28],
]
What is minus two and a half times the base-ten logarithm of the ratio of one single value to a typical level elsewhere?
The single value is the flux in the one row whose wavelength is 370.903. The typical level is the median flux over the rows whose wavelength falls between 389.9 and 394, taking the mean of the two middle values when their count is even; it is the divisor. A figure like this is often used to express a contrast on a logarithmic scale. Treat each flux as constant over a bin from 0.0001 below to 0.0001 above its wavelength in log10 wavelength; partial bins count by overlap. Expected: 0.25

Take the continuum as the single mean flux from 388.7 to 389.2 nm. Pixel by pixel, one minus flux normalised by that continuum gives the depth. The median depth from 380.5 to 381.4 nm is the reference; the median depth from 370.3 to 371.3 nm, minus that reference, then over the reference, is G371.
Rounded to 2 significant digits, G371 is -1.0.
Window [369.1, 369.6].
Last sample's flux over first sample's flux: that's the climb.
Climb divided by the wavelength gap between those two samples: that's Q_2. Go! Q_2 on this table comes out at -3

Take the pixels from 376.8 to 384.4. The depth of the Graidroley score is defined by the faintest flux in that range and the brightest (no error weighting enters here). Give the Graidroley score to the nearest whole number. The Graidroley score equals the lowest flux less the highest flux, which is -11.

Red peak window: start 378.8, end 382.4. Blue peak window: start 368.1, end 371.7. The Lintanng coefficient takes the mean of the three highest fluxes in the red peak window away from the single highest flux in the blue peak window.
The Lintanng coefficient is 1.6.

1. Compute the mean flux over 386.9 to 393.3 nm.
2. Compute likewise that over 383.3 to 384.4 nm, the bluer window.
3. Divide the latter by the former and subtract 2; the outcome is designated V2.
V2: -1.4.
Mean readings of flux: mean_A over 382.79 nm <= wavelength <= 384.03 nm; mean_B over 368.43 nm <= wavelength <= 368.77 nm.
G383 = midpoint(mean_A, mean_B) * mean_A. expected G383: 39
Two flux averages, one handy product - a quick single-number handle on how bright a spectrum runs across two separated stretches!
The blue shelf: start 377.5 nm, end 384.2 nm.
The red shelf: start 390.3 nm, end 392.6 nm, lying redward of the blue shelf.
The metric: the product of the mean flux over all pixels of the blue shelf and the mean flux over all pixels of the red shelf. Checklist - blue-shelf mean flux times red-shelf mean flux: 98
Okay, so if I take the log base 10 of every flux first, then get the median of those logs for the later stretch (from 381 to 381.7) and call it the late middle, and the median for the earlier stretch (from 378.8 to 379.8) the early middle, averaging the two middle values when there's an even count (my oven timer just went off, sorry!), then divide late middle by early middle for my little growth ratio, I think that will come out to 0.93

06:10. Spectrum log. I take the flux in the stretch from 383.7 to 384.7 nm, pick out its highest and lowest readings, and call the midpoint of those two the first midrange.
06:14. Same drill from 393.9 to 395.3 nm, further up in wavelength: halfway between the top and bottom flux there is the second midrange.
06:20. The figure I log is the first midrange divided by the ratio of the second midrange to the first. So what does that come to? 6.1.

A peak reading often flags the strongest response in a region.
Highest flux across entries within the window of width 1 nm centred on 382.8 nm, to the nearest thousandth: 7.625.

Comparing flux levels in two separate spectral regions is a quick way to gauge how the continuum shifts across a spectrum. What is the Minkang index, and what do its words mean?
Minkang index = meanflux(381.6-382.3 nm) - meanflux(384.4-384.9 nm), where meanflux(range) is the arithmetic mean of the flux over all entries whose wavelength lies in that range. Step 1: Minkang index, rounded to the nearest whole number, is -4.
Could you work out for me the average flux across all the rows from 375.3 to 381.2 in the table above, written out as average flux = 11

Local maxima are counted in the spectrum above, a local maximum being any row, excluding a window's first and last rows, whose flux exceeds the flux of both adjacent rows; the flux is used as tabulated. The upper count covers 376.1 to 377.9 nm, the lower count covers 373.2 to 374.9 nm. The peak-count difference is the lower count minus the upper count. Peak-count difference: -3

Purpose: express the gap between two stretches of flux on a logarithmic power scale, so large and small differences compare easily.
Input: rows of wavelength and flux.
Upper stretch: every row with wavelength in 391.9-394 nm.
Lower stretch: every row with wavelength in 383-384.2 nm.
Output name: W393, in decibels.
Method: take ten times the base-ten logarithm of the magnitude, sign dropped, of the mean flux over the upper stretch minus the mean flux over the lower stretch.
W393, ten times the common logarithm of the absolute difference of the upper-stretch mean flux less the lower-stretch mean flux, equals -1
